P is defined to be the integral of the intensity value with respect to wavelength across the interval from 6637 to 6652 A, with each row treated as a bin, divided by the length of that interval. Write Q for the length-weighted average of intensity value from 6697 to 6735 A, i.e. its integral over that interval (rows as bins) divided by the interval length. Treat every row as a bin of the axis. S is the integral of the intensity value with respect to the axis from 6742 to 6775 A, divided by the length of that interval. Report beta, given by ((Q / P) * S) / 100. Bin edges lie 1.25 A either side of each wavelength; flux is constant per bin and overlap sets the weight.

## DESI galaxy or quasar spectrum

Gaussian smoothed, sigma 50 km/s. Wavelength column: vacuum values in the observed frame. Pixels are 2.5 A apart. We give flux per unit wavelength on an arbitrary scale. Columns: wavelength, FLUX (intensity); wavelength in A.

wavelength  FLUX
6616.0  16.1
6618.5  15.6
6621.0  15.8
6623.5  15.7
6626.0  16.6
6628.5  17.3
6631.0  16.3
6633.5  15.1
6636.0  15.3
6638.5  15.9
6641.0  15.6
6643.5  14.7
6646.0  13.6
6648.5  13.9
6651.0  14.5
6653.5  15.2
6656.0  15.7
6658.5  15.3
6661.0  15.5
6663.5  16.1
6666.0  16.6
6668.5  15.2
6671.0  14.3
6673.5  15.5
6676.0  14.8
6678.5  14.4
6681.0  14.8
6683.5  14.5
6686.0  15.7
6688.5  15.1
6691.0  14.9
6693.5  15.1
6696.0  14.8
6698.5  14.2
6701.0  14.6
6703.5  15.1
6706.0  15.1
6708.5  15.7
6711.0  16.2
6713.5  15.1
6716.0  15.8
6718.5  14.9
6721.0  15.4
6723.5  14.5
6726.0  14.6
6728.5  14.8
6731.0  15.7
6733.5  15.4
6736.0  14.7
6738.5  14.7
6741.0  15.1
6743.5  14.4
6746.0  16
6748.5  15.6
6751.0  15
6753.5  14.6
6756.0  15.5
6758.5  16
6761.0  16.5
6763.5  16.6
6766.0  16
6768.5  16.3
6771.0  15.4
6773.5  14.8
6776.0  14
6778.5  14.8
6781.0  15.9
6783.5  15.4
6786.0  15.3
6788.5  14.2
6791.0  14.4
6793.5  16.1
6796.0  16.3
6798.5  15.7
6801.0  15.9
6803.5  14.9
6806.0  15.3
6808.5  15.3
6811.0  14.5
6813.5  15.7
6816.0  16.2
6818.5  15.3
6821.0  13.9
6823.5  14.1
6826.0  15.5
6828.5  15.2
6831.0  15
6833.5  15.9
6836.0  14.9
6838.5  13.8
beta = 0.160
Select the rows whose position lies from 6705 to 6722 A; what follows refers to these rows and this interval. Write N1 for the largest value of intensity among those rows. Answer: 16.2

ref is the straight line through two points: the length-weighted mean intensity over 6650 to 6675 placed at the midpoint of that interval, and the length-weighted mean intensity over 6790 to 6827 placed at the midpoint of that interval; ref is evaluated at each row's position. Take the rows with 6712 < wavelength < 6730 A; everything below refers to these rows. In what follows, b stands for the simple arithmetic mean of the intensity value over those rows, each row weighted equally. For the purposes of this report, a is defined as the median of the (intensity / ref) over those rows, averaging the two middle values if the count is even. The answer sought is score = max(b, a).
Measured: 15.01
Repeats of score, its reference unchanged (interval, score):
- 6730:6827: 15.31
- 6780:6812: 15.32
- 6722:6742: 14.94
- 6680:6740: 15.06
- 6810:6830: 15.05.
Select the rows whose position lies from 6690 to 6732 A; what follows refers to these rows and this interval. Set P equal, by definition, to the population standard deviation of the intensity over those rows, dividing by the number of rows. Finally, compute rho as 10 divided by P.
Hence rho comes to 19.6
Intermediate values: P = 0.51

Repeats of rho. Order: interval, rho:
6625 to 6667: 10.6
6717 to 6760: 19.7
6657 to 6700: 16.1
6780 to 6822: 14.3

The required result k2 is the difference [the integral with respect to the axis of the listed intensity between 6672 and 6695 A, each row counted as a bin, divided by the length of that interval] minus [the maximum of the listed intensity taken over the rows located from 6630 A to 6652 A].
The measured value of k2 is -1.3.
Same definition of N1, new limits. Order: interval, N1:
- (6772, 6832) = 16.3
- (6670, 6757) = 16.2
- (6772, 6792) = 15.9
